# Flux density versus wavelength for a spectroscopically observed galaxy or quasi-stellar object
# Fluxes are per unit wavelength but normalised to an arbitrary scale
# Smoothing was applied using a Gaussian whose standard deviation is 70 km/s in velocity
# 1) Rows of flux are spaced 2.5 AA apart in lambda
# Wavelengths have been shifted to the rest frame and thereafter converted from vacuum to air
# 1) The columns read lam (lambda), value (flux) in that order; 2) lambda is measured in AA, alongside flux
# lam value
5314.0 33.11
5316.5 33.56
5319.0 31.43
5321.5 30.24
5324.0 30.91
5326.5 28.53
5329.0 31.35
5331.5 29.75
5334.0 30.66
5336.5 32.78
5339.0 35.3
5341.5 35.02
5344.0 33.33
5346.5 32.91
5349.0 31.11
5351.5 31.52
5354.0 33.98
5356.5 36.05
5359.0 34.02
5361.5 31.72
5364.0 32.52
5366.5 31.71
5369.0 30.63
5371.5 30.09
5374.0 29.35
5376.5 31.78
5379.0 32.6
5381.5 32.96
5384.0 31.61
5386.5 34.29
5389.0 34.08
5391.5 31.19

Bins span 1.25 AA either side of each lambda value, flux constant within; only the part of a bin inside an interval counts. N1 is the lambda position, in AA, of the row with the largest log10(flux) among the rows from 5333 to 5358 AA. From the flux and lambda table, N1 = 5356.5 AA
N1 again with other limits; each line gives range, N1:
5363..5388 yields 5386.5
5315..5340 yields 5339.0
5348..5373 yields 5356.5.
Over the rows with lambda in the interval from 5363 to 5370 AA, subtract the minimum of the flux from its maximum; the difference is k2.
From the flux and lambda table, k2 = 1.9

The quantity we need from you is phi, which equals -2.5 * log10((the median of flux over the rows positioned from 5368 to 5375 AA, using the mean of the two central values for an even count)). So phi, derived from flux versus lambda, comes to -3.696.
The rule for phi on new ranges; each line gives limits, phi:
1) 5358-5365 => -3.780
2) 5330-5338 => -3.716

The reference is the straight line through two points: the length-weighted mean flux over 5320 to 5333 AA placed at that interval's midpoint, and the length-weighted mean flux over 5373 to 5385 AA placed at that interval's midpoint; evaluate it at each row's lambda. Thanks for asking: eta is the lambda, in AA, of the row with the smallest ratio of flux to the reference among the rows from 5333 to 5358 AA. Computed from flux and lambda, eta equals 5334.0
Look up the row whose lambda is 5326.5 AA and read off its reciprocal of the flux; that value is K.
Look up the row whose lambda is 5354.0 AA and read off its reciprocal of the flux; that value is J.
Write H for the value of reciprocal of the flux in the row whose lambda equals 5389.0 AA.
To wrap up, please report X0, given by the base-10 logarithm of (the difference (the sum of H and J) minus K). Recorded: -1.62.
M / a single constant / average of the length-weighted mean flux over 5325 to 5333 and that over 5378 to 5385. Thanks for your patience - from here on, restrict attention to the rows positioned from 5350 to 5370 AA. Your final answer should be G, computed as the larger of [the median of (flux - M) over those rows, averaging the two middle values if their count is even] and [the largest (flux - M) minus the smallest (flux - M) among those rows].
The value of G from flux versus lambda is 5.4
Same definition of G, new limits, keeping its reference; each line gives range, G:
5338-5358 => 4.9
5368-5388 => 4.9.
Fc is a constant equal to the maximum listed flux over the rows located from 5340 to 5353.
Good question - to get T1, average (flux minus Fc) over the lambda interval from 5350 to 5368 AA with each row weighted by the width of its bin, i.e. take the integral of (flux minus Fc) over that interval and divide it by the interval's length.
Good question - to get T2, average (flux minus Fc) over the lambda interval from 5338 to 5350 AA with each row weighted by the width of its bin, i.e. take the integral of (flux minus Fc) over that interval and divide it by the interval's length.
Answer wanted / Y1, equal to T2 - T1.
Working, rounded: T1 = -2.0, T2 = -1.5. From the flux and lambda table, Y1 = 0.5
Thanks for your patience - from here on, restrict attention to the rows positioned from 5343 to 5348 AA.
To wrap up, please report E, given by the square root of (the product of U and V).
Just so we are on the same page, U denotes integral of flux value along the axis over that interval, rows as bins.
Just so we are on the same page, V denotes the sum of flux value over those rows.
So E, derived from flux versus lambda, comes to 105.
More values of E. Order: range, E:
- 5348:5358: 210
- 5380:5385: 102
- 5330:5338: 153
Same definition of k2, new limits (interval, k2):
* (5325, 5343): 6.8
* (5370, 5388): 4.9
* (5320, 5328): 2.4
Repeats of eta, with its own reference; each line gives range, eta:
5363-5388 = 5374.0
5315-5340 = 5326.5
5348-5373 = 5371.5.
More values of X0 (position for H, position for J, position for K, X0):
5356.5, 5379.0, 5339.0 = -1.52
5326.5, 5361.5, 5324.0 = -1.47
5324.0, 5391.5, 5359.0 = -1.46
